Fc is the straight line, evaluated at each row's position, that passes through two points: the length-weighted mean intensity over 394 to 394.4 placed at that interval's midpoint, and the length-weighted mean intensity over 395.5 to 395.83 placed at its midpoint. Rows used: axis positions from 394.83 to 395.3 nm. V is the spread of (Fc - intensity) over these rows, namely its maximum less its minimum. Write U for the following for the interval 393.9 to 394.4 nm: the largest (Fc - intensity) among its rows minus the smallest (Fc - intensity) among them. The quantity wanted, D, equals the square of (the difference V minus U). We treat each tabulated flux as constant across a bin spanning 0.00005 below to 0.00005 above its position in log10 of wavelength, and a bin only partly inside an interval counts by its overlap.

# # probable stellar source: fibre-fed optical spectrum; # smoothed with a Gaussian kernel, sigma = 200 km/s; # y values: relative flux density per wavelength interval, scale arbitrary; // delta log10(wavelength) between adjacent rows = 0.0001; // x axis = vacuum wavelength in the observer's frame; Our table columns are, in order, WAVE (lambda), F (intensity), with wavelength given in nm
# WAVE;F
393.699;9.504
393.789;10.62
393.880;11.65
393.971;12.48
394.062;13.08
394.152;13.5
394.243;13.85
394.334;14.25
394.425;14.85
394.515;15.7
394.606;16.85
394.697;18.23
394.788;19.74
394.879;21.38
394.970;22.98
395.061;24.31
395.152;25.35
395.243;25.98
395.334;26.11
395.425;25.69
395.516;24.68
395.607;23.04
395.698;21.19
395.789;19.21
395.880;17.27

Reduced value 4.9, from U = 0.3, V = 2.6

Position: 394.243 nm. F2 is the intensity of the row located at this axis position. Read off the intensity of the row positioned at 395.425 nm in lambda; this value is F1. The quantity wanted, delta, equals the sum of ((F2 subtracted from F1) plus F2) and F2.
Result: 40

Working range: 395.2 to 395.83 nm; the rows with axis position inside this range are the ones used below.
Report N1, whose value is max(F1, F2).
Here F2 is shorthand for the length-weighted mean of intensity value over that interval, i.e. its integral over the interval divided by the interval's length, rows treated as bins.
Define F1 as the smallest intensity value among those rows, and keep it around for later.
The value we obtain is 23.7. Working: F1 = 19.21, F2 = 23.7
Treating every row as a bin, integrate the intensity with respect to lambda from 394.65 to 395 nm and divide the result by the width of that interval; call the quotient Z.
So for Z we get 20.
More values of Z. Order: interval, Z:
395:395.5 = 25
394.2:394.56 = 15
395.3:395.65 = 25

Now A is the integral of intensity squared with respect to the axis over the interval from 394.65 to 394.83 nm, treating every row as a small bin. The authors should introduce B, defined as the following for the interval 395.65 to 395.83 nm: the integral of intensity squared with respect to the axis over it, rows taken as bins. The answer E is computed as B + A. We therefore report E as 139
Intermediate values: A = 65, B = 74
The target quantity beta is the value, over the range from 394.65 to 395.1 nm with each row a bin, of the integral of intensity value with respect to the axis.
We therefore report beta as 9.6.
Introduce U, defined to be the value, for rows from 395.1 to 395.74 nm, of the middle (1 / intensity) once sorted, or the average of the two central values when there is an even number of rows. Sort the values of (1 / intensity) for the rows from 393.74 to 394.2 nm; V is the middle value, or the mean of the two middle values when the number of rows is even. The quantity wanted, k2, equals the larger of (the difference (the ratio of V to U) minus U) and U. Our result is 2.0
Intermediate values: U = 0.0394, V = 0.080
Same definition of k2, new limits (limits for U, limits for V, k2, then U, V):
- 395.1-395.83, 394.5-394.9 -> 1.3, 0.0400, 0.055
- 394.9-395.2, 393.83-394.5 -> 1.8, 0.0411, 0.074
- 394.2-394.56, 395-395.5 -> 0.5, 0.0688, 0.039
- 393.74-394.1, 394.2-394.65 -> 0.7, 0.0830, 0.067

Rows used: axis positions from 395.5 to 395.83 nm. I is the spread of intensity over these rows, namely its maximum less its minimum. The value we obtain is 5.5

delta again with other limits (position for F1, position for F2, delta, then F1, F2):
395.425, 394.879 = 47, 25.69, 21.38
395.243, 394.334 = 40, 25.98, 14.25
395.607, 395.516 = 48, 23.04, 24.68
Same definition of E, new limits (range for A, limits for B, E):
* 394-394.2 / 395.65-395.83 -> 109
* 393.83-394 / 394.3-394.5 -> 68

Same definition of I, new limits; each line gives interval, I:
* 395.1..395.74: 4.9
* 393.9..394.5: 2.4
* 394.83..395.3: 4.6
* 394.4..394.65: 2.0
